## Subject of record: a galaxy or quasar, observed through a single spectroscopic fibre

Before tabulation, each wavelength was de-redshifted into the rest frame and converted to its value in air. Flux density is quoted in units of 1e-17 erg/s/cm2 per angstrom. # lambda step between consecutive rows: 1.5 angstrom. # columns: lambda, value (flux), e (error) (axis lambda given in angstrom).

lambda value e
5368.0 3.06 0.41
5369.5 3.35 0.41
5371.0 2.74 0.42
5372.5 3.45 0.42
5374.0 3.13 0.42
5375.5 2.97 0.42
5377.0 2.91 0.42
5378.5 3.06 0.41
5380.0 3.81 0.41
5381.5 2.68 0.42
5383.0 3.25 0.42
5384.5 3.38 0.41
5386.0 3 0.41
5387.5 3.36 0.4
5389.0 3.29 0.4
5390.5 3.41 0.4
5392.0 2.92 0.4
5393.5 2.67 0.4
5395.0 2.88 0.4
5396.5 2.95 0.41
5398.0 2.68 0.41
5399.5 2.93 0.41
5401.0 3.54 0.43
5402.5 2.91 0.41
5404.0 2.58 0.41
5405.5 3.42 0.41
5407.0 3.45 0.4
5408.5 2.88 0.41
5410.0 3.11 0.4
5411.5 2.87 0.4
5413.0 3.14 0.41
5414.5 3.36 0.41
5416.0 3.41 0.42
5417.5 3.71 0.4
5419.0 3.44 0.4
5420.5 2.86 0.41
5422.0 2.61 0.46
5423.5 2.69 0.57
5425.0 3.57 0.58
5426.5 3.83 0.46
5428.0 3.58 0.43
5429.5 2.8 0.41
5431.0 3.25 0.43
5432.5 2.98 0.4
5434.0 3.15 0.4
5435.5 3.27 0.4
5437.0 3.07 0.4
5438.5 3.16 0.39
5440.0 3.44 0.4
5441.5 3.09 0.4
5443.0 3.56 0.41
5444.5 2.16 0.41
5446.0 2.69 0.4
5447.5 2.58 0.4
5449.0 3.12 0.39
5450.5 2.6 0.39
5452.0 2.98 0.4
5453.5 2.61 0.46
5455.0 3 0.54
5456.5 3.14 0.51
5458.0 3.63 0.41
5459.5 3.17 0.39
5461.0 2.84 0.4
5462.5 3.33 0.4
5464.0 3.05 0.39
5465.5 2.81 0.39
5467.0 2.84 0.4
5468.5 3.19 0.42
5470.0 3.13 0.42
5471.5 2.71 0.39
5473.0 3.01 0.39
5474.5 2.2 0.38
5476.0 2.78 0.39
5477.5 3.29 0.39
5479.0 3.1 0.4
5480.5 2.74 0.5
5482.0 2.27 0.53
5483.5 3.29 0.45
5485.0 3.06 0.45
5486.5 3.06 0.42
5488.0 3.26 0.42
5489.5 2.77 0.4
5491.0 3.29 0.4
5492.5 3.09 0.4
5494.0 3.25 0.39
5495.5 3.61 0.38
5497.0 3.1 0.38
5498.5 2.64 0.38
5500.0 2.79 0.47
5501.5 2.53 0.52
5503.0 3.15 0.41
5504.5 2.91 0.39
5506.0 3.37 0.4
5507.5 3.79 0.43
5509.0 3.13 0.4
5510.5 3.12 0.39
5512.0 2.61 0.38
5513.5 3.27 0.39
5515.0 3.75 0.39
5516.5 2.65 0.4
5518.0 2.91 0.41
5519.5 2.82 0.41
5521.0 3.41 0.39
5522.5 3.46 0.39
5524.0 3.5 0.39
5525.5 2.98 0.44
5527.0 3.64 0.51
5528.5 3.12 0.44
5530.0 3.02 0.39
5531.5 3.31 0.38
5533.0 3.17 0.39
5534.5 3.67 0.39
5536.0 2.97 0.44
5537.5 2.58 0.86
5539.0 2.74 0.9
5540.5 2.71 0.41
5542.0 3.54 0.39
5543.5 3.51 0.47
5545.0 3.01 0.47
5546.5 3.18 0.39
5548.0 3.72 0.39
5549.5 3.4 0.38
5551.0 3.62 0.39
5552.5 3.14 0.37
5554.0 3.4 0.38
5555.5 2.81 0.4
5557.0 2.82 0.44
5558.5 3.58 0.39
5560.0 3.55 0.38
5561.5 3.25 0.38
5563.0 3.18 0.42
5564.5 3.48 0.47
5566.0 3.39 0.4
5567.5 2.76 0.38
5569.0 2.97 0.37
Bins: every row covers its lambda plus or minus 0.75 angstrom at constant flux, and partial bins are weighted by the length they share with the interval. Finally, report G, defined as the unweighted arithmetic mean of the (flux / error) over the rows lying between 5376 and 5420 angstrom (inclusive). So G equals 7.69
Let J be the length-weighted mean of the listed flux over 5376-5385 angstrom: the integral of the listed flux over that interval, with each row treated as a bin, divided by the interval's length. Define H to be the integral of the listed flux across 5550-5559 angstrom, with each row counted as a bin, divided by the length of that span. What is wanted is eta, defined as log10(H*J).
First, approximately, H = 3.22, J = 3.17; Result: 1.009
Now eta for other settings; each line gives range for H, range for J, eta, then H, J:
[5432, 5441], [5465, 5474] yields 0.970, 3.18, 2.93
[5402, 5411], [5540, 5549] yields 1.004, 3.06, 3.30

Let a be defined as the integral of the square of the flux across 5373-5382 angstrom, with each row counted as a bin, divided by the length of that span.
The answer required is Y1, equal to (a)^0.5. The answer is 3.13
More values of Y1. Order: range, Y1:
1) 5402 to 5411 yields 3.07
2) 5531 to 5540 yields 3.08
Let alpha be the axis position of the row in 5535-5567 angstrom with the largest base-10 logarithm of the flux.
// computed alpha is 5548.0 angstrom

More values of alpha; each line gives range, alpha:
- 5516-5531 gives 5527.0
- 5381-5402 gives 5401.0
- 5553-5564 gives 5558.5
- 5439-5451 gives 5443.0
